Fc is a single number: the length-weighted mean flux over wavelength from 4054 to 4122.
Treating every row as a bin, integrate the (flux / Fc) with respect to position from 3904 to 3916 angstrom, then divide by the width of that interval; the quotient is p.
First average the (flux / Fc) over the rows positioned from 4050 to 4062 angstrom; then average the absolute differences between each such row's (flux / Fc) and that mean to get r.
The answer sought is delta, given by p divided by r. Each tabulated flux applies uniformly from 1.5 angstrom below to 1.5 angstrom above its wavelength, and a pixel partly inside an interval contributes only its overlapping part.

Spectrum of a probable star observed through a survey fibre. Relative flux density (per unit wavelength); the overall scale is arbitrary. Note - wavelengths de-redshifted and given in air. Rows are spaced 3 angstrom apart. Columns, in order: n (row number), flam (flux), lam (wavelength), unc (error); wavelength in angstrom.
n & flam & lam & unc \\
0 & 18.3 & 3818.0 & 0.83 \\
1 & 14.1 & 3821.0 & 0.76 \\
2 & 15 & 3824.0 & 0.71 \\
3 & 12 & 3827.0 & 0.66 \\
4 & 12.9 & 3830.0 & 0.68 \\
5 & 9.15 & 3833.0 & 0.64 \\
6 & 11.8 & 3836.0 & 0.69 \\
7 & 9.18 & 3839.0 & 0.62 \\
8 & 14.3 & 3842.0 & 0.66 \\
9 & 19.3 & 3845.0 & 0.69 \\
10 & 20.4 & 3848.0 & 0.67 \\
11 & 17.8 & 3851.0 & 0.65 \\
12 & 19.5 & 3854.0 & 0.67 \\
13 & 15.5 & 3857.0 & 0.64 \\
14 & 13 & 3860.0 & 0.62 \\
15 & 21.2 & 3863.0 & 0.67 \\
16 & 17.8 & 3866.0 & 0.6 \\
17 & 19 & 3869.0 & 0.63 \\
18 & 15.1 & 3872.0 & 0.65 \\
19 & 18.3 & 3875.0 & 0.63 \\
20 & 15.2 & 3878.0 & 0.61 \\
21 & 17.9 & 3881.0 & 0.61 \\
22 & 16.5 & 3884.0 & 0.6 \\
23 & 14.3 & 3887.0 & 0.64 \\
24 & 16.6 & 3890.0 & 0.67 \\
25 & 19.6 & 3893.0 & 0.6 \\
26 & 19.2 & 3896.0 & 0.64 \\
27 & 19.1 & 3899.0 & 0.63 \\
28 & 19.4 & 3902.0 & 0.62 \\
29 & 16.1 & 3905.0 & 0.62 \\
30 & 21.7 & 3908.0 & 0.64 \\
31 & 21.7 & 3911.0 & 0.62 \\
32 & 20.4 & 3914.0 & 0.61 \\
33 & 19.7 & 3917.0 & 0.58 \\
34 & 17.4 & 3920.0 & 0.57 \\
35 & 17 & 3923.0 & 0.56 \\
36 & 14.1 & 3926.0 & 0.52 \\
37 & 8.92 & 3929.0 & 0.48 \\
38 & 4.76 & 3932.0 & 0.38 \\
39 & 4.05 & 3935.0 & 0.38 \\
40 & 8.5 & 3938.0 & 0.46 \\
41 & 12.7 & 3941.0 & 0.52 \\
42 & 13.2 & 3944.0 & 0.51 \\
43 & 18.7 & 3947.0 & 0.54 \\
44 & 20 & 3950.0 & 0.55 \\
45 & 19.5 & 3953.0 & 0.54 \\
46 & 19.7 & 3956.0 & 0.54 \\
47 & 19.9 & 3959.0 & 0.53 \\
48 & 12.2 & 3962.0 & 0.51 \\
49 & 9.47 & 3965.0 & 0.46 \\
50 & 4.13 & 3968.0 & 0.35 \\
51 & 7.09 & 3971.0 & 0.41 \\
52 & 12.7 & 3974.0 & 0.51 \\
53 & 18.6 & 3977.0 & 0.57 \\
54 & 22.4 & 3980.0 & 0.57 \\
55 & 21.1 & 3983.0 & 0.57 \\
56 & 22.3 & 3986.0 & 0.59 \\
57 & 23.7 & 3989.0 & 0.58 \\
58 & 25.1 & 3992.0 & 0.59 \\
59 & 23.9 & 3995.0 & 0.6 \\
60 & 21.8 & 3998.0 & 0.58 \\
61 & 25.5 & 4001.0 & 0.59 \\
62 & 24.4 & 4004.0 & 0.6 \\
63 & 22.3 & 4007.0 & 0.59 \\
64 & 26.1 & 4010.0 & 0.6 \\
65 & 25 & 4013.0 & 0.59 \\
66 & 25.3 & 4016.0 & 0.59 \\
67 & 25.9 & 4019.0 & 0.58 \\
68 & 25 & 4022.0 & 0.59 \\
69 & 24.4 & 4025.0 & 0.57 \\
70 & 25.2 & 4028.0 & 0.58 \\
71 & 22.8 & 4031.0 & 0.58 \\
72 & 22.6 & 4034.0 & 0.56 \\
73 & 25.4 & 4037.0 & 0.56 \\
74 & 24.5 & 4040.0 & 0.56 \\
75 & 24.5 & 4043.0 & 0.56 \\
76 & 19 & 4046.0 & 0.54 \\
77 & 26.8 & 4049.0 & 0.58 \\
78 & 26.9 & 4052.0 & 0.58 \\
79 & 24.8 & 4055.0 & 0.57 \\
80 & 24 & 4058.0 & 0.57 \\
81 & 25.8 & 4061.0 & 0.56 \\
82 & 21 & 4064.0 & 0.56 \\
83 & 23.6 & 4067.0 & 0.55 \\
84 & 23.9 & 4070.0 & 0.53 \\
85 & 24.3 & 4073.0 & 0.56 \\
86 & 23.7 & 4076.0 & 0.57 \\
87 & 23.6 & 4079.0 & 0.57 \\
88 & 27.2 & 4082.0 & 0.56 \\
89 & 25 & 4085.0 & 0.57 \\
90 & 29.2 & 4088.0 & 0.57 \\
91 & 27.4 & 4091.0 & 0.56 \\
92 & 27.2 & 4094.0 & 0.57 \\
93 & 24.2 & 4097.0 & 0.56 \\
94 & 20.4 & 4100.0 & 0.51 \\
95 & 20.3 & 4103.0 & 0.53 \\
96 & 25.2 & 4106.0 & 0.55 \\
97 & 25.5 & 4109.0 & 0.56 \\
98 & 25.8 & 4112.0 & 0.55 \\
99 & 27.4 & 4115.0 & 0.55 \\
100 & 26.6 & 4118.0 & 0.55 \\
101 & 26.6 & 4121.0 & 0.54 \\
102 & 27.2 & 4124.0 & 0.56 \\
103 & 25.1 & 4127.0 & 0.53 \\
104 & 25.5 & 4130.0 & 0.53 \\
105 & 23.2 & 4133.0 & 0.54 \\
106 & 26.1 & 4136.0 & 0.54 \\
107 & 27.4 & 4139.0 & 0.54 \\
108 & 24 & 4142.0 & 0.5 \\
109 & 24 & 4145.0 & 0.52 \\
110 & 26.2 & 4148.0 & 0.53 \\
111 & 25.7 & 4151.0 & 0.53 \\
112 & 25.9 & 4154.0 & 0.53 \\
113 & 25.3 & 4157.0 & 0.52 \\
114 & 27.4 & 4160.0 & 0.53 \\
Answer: 21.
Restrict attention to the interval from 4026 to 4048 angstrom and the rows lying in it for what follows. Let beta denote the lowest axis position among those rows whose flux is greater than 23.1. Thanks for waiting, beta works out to 4028.0 angstrom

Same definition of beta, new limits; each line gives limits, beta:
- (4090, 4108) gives 4091.0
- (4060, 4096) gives 4061.0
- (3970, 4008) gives 3989.0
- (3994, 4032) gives 3995.0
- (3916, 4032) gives 3989.0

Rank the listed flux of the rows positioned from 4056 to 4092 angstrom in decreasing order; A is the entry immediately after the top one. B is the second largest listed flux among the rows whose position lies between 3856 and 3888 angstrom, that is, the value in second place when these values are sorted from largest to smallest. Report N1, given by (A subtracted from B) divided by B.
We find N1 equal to -0.44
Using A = 27.4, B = 19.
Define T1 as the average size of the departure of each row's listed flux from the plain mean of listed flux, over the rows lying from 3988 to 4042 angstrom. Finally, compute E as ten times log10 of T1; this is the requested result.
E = 0.1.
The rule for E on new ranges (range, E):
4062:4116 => 2.9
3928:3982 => 7.2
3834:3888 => 4.1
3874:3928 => 2.8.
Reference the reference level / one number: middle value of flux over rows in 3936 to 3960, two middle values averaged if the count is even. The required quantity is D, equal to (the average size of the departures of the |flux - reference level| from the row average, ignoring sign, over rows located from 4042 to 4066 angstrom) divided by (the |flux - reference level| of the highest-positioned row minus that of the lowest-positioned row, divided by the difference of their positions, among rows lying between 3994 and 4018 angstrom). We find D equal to 31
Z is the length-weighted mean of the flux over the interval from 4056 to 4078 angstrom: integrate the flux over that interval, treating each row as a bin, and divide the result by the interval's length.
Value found 23.8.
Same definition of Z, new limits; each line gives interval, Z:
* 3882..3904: 17.8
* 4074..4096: 26.1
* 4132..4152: 25.3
